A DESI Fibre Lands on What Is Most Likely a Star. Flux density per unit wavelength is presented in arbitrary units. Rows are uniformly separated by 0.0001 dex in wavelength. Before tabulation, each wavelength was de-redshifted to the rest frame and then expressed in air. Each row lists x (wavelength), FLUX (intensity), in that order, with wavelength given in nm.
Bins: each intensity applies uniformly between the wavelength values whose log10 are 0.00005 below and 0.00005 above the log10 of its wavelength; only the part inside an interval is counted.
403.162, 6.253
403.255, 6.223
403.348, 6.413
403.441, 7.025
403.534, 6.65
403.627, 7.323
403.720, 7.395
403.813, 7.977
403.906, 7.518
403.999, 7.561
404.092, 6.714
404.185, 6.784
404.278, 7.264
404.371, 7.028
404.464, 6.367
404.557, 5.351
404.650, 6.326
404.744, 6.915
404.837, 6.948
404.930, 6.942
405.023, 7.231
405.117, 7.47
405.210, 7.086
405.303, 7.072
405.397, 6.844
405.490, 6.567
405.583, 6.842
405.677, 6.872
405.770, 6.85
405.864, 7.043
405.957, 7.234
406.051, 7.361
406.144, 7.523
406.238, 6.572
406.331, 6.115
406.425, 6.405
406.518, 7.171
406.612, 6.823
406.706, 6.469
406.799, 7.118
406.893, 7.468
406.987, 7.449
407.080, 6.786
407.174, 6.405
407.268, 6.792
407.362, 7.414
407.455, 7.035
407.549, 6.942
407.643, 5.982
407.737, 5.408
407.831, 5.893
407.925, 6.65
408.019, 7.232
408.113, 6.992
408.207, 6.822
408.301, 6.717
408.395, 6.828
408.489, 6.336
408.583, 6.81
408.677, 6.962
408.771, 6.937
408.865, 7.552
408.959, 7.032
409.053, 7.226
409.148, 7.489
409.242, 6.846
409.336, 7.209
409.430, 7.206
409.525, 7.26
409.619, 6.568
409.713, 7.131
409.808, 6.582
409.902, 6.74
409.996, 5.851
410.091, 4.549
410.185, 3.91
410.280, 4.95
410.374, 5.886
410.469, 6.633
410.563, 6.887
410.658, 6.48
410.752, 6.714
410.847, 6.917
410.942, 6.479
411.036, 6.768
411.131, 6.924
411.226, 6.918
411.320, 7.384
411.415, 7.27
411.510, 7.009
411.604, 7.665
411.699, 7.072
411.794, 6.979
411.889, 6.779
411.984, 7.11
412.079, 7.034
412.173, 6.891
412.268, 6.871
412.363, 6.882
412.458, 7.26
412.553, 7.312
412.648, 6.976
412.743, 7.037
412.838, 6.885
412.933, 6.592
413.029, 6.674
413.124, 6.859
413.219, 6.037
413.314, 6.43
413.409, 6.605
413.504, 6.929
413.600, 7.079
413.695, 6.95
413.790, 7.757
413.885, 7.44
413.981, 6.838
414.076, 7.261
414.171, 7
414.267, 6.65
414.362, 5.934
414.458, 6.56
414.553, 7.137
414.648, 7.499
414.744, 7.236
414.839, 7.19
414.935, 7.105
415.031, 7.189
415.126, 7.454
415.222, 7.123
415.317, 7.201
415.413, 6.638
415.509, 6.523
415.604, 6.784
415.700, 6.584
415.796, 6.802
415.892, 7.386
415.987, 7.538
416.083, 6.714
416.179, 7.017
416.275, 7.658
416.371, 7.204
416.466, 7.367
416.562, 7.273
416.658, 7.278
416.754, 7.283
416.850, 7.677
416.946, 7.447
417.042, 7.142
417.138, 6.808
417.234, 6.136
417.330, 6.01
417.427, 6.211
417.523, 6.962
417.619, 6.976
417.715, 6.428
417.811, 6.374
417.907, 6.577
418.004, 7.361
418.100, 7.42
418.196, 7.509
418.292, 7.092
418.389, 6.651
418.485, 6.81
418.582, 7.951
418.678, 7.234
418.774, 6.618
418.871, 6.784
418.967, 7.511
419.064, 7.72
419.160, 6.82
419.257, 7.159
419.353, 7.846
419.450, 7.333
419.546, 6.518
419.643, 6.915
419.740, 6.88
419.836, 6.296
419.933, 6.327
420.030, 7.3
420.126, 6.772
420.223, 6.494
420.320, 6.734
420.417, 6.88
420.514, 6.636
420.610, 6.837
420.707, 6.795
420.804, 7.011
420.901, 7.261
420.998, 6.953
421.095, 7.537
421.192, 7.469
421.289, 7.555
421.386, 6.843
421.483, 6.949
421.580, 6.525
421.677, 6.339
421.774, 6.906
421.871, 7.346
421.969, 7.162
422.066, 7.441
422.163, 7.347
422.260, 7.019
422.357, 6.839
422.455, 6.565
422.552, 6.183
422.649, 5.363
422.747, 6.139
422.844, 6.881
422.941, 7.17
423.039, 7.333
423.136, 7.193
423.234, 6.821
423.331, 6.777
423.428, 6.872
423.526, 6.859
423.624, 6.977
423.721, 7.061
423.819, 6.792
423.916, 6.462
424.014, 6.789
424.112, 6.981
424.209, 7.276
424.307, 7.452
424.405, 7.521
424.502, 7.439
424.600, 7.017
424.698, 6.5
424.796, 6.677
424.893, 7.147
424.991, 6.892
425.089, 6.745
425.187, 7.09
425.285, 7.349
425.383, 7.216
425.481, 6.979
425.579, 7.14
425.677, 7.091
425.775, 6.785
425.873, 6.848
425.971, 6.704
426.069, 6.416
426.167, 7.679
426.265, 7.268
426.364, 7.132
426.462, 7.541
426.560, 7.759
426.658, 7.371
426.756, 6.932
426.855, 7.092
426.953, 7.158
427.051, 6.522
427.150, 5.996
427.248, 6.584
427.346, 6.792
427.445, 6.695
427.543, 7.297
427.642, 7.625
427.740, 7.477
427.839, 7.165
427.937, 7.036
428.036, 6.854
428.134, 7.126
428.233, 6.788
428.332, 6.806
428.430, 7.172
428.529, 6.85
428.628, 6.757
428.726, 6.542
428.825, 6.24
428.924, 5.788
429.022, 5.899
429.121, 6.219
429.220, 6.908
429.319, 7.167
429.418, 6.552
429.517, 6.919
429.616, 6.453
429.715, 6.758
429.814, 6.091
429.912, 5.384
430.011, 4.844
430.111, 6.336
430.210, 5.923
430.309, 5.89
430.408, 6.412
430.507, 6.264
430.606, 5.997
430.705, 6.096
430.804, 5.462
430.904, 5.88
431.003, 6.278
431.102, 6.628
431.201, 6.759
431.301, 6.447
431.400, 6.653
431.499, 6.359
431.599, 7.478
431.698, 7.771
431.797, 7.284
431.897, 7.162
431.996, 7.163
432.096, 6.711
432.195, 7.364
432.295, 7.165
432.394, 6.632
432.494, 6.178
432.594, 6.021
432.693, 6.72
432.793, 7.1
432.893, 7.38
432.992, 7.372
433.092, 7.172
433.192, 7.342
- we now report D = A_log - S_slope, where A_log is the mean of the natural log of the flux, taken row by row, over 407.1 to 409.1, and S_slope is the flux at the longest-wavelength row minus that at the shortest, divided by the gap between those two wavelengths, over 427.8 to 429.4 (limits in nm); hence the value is 1.91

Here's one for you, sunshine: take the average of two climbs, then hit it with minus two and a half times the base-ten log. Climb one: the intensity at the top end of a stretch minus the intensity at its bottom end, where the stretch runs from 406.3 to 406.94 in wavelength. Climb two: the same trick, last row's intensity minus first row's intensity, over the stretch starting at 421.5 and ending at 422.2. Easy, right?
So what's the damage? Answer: 0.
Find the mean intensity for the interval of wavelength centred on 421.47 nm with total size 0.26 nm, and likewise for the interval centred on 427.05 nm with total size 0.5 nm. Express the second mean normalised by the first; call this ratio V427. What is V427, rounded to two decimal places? 0.98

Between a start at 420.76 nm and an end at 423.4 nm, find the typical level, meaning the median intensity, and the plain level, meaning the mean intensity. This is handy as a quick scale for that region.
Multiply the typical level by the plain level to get 48.1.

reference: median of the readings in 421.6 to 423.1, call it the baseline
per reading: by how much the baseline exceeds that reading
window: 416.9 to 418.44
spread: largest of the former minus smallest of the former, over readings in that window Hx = 1.5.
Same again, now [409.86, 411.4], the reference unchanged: 3.5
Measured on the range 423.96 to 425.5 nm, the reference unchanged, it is 1.0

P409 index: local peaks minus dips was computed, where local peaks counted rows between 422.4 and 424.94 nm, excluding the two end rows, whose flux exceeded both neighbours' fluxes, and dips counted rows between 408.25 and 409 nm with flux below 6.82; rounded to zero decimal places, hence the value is 1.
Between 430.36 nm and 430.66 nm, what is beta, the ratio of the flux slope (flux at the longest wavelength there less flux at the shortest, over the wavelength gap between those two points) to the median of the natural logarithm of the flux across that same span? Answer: -1.1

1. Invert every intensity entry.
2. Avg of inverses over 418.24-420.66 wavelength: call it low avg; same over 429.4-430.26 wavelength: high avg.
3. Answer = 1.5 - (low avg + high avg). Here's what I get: 1.19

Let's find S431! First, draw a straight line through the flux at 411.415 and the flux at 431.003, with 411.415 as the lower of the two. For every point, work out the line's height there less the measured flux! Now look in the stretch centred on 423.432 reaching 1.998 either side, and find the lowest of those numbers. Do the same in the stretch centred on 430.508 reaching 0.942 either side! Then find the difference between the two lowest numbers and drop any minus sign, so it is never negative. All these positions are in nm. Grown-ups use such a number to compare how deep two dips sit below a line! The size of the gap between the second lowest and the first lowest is 0.42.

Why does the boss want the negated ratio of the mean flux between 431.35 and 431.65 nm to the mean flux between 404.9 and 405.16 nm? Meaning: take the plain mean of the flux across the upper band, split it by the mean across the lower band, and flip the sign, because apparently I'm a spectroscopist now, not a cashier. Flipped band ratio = -0.95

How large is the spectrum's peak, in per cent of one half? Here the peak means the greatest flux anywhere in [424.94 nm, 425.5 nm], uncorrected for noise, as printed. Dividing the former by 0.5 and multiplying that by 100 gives 1470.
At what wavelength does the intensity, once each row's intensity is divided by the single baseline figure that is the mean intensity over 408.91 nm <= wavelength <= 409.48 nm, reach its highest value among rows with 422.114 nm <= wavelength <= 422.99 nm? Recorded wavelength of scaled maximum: 422.163 nm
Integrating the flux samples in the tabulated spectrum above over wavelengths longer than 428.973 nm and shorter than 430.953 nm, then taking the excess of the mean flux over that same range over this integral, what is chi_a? -6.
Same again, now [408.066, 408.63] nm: 3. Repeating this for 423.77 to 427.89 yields -22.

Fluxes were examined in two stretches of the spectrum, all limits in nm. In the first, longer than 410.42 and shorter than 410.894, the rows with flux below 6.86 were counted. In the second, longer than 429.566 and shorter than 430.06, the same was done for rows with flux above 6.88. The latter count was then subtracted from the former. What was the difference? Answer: 3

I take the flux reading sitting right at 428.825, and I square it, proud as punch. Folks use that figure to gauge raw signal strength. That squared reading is 39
